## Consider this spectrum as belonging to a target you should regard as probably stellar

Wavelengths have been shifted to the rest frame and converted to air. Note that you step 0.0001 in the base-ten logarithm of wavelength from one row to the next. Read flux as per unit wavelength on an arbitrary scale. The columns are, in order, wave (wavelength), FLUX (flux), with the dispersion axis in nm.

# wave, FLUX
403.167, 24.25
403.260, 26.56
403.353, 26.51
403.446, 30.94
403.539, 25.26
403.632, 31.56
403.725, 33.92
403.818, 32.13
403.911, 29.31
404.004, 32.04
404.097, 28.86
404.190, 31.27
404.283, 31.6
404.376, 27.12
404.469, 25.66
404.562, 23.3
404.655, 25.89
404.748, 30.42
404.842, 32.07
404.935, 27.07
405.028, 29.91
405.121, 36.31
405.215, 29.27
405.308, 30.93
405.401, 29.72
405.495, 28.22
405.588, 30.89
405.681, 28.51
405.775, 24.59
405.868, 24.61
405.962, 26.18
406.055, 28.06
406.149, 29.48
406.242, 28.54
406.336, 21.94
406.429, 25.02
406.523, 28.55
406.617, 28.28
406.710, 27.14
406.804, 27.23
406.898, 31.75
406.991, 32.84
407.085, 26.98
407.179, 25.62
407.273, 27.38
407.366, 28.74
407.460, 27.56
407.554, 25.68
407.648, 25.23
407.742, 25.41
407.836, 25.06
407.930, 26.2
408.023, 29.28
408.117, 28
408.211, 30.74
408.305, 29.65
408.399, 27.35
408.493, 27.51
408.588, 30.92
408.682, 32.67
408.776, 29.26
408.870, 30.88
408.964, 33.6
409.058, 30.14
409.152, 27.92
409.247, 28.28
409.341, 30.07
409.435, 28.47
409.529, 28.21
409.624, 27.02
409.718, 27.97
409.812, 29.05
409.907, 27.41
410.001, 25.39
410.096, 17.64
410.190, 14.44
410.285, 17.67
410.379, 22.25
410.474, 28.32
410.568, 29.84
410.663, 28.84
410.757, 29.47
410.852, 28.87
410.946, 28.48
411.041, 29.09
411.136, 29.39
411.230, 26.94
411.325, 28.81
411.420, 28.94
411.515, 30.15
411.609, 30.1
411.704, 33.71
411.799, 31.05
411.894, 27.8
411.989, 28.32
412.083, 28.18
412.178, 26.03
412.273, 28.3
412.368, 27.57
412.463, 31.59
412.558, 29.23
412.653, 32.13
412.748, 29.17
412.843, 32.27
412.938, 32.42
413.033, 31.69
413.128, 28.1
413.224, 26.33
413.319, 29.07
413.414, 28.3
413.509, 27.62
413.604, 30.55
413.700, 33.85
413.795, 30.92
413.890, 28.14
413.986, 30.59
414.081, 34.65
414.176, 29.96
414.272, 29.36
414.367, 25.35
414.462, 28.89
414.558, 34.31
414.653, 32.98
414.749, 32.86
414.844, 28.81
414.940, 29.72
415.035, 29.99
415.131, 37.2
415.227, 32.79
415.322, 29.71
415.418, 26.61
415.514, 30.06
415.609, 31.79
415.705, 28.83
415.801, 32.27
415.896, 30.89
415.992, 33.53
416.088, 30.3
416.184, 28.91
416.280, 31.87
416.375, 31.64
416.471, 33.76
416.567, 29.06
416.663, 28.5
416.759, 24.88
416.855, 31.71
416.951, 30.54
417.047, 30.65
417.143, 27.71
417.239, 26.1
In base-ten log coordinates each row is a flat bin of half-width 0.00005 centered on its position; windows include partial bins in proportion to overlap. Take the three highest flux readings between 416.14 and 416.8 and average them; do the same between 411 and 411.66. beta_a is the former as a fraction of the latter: 1.09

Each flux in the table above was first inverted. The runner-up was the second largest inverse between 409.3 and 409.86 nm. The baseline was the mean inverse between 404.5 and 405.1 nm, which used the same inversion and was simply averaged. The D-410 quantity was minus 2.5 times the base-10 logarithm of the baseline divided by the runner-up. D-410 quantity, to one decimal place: 0.0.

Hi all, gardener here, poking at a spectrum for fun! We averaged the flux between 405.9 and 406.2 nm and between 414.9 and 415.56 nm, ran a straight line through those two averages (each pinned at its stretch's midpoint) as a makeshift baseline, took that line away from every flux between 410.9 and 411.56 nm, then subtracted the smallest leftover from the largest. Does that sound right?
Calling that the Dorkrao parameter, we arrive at 3.1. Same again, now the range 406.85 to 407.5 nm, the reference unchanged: 7.3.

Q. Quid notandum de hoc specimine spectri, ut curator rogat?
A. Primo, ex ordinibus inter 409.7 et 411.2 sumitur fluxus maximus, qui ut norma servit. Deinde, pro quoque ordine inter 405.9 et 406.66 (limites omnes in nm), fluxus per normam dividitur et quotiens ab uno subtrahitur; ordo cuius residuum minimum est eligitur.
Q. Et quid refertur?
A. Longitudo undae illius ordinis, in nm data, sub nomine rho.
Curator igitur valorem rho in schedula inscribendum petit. 406.149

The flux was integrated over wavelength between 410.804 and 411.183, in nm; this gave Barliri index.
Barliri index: 11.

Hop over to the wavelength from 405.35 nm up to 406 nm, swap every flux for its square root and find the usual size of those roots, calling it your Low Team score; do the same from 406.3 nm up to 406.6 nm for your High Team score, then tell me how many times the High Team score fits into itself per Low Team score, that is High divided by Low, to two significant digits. 0.96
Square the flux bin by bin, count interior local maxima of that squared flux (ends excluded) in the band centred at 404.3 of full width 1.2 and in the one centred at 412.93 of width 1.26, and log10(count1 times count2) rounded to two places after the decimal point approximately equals 0.90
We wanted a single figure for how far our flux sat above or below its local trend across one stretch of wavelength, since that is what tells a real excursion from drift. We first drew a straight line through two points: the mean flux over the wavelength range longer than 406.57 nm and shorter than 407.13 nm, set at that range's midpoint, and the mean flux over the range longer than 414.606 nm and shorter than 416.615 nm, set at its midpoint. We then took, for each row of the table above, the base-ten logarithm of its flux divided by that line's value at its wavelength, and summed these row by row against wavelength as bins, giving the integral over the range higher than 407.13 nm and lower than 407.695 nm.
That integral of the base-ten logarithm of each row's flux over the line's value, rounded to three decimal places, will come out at -0.022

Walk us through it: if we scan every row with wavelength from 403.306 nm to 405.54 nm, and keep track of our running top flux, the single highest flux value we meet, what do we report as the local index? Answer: 36.31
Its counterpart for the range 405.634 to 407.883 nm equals 32.84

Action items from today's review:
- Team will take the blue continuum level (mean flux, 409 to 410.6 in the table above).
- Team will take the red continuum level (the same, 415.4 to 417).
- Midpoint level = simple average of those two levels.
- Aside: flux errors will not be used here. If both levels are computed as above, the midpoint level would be 28.1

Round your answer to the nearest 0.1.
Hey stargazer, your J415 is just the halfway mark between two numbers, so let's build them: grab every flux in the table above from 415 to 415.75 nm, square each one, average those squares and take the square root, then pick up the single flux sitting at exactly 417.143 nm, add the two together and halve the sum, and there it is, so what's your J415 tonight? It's 29.4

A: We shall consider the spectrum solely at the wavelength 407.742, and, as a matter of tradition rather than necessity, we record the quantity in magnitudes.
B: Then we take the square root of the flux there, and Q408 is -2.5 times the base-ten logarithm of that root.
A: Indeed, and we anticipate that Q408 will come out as -1.756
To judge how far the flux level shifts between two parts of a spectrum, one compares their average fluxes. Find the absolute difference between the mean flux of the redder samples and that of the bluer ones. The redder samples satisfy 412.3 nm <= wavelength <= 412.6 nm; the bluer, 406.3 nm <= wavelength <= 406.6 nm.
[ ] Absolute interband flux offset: 4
